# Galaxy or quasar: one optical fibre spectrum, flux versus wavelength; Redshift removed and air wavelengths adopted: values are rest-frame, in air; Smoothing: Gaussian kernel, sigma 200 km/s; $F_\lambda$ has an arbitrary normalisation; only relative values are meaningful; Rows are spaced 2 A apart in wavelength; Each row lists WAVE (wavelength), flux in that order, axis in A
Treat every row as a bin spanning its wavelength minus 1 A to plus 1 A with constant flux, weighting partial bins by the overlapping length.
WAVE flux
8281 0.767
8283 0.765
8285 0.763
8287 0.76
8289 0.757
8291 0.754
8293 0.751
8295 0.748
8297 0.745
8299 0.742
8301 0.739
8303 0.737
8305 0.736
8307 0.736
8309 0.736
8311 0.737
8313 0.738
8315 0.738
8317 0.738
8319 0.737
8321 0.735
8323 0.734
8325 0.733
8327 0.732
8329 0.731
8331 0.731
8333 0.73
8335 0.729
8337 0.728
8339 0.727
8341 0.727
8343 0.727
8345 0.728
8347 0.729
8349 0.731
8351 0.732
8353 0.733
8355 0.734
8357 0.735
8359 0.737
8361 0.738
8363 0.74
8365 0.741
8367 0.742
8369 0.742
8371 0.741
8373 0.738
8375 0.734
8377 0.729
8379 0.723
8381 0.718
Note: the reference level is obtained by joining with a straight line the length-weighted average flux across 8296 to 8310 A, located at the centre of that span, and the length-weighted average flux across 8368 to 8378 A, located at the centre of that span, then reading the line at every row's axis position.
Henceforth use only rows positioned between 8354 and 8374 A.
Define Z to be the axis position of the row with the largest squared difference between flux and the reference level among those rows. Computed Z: 8369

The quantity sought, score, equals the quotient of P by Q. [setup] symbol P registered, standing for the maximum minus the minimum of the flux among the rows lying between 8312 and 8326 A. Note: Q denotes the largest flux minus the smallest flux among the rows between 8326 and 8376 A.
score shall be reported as 0.3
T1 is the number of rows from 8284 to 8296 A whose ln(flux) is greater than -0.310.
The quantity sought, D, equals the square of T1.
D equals 36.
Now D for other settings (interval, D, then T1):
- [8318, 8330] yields 9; 3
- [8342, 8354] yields 0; 0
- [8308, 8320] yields 36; 6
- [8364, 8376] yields 36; 6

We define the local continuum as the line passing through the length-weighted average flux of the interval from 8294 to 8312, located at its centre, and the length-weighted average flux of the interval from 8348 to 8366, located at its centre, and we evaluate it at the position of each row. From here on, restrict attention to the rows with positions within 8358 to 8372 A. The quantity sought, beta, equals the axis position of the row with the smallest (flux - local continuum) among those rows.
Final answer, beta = 8359 A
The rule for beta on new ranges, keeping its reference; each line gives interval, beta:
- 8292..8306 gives 8305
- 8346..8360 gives 8347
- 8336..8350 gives 8339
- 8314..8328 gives 8327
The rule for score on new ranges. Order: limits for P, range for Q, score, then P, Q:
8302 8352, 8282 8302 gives 0.4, 0.011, 0.0260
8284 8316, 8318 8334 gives 3.9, 0.027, 0.0070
